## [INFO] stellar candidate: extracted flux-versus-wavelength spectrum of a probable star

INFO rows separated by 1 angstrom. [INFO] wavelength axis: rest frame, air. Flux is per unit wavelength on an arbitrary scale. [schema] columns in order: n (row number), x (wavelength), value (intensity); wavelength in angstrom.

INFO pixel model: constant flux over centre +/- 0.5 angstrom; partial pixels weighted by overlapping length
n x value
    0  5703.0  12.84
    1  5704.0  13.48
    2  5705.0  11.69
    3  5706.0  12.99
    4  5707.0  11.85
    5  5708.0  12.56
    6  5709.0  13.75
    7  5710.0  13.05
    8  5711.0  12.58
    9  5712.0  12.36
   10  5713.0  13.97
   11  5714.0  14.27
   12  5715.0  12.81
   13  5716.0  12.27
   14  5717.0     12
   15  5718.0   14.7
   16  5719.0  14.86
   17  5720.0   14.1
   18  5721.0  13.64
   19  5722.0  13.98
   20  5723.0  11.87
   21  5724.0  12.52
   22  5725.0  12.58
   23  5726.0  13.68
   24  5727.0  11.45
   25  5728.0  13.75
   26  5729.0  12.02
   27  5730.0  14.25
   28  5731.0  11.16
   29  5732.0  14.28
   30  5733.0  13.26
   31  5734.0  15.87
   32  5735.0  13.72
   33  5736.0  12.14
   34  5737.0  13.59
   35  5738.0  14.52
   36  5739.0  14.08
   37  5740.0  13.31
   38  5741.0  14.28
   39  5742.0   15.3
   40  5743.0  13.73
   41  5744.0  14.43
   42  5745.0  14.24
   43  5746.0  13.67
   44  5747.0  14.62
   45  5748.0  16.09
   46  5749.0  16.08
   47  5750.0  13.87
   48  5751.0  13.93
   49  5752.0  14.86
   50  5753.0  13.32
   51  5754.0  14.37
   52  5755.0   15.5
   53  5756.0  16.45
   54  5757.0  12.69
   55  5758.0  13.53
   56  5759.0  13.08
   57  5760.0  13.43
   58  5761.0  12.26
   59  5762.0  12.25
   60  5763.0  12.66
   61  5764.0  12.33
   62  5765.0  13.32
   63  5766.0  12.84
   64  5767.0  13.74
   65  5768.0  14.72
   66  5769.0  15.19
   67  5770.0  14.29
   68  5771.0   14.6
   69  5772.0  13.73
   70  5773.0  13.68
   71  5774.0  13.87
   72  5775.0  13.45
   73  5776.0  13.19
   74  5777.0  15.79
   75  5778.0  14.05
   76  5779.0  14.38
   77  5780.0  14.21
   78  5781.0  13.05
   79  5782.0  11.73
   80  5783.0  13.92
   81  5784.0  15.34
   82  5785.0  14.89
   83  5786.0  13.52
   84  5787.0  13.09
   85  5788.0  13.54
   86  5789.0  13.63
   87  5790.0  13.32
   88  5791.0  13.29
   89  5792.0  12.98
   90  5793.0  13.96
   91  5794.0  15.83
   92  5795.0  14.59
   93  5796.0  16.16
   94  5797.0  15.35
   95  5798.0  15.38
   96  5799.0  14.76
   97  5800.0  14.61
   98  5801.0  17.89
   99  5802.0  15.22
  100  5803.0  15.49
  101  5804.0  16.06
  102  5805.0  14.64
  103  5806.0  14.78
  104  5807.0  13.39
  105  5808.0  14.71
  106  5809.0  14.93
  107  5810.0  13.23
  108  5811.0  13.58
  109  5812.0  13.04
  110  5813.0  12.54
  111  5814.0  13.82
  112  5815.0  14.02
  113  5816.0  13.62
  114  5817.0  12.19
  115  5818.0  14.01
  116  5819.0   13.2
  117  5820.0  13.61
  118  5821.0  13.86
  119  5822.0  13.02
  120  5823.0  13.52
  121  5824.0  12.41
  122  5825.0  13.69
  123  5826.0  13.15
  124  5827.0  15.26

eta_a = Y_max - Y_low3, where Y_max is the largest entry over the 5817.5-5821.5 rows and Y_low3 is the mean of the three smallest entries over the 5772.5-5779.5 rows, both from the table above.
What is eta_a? 0.6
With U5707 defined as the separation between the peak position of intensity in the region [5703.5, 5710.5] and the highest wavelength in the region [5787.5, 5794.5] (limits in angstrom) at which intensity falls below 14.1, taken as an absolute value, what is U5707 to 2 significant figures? 84 angstrom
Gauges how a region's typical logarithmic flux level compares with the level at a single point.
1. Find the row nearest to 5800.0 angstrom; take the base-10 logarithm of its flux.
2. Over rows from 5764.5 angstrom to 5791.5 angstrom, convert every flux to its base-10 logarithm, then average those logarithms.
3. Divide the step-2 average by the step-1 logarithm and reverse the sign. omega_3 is -0.98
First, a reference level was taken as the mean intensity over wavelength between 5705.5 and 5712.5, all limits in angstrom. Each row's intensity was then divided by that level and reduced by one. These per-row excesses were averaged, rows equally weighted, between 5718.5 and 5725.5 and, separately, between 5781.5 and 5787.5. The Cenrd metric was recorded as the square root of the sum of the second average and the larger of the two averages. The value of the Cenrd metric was 0.40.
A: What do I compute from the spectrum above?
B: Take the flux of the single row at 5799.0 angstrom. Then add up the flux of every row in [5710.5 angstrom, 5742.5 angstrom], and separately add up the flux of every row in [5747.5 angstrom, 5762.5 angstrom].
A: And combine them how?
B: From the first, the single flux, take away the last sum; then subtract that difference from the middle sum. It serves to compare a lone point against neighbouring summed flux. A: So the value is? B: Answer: 626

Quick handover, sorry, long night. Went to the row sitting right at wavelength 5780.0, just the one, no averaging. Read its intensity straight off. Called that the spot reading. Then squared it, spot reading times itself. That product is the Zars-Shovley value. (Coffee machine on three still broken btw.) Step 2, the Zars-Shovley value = 202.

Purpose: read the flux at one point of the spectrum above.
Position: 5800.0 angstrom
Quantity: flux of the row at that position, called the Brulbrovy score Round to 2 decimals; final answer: 14.61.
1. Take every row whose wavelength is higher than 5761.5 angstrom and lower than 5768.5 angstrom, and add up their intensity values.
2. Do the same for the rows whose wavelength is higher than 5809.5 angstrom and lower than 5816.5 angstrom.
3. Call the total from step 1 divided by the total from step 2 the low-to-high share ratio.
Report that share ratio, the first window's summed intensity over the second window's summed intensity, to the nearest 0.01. 0.98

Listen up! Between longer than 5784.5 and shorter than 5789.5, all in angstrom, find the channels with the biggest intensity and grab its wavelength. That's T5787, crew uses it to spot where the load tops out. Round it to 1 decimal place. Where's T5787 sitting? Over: 5785.0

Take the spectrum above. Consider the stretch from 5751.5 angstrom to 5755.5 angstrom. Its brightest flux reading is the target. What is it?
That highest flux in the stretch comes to 15.5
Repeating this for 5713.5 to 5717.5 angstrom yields 14.27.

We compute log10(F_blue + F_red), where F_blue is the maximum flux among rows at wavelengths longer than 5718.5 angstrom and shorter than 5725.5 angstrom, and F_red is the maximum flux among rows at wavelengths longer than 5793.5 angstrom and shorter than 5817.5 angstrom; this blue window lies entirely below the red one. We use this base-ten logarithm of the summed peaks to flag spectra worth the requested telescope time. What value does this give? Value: 1.52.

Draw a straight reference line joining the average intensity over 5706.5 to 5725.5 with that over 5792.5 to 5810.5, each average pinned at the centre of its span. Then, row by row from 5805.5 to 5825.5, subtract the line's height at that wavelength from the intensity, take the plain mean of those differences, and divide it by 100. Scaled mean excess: -0.018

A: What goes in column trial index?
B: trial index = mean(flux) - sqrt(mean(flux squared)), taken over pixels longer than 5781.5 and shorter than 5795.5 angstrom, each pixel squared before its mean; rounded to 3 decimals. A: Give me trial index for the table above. -0.037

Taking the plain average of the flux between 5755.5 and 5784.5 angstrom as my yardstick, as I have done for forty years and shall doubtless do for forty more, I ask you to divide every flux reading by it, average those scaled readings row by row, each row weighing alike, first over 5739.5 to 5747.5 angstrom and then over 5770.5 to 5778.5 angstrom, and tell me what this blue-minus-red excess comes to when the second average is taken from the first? 0.01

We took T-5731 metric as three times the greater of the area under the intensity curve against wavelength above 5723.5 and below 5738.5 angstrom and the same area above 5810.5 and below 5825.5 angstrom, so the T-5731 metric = 600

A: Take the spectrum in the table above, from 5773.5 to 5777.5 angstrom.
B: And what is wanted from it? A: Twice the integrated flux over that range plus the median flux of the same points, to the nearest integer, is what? 126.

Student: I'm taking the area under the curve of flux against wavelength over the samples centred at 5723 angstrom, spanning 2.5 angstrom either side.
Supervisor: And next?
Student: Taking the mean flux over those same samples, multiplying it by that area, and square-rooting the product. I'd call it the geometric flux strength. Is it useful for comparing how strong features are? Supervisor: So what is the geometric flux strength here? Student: 29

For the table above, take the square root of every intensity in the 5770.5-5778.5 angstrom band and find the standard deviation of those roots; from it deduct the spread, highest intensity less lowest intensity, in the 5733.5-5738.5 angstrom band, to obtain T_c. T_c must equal -3.6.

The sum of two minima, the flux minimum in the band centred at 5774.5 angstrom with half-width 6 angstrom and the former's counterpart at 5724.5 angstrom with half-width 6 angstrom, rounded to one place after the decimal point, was 24.6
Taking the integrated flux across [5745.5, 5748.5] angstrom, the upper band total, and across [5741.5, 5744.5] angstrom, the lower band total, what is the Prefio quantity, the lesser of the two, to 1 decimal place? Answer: 43.5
